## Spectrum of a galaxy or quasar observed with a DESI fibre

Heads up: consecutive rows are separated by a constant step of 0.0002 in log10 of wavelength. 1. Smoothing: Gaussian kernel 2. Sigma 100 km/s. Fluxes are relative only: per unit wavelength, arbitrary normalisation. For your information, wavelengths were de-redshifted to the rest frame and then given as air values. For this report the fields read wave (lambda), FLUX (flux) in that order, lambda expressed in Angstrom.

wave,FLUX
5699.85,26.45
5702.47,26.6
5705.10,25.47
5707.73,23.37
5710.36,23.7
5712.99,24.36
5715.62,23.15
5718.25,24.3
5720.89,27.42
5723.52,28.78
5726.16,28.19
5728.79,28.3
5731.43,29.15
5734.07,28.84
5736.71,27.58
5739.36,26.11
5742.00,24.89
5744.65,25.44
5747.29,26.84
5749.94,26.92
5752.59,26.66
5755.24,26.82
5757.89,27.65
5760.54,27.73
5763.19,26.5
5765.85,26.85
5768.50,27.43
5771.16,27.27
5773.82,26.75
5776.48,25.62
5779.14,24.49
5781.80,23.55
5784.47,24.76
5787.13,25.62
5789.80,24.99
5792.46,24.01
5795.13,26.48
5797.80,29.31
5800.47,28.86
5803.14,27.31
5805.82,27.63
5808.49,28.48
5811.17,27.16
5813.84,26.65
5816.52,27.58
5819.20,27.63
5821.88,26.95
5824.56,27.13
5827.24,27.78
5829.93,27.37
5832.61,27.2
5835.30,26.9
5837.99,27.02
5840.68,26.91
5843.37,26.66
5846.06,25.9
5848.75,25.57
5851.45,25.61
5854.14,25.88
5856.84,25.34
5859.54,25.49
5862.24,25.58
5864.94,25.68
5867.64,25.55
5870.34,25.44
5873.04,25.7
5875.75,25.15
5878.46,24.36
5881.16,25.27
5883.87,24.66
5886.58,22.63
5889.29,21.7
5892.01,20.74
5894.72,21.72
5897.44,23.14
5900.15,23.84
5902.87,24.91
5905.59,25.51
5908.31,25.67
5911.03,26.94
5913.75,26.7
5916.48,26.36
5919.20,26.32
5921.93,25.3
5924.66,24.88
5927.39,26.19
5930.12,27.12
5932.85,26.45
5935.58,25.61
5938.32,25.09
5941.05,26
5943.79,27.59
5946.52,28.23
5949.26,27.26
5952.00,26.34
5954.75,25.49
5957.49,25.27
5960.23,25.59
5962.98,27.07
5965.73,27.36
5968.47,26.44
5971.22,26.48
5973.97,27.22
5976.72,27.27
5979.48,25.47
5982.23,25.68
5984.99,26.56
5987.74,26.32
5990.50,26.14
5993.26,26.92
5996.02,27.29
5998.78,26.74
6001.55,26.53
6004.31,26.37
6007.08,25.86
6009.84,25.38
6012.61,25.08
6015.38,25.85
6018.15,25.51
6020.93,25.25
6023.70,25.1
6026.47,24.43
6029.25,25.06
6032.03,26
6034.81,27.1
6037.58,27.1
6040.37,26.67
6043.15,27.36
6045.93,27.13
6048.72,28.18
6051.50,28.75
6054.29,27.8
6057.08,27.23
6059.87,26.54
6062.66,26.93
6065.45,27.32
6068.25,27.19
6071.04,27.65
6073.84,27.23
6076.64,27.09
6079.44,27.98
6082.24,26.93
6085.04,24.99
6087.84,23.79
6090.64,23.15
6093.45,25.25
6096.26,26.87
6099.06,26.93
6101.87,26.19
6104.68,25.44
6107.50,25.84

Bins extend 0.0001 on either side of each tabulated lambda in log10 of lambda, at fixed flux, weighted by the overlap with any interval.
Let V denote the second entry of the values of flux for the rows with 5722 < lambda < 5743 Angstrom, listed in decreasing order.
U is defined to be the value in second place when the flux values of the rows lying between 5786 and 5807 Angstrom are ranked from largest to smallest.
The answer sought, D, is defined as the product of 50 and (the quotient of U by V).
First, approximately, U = 28.86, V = 28.84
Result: 50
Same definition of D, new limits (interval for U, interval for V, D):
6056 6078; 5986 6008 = 51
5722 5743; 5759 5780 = 53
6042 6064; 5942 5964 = 51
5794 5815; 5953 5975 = 53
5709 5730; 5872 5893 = 56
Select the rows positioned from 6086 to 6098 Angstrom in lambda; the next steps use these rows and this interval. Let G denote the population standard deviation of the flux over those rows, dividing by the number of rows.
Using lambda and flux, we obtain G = 1.43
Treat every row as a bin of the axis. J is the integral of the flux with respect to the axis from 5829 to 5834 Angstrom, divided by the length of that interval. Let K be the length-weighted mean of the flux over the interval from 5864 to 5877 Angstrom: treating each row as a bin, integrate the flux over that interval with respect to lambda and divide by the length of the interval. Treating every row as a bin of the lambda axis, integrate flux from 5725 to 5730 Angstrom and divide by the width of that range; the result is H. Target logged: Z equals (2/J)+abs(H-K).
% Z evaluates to 2.9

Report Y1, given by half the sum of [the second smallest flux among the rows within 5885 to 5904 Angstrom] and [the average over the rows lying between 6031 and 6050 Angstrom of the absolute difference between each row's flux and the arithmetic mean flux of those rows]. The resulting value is 11.1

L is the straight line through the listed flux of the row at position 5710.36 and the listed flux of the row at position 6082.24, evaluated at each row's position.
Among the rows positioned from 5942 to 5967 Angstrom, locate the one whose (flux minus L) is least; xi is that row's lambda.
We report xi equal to 5957.49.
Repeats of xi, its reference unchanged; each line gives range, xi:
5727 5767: 5742.00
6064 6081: 6076.64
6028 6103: 6090.64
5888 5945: 5892.01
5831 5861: 5856.84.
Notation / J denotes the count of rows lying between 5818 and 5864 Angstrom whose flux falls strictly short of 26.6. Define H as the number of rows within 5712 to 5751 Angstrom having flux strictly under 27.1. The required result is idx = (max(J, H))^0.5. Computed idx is 2.8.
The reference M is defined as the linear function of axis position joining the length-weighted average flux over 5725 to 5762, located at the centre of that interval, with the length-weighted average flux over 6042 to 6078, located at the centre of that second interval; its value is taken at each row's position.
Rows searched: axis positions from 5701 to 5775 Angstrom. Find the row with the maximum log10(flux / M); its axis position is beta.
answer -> 5731.43 Angstrom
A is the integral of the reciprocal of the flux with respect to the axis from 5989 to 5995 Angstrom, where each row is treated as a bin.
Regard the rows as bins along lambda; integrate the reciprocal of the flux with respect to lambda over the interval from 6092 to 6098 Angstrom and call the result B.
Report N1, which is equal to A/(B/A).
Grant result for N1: 0.221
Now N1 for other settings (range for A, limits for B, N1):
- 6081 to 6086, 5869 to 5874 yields 0.189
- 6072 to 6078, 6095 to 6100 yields 0.261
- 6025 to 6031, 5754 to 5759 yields 0.318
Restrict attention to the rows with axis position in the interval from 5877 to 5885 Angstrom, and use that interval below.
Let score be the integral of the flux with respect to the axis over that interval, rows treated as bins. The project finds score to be 198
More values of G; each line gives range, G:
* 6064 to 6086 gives 0.84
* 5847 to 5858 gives 0.19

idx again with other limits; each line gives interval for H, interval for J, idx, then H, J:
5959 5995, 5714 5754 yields 3.2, 10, 5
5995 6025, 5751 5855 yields 3.6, 10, 13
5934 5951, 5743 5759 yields 1.7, 3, 1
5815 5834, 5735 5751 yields 1.7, 1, 3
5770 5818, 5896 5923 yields 3.2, 10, 8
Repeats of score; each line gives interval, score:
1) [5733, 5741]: 219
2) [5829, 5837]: 217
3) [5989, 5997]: 214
